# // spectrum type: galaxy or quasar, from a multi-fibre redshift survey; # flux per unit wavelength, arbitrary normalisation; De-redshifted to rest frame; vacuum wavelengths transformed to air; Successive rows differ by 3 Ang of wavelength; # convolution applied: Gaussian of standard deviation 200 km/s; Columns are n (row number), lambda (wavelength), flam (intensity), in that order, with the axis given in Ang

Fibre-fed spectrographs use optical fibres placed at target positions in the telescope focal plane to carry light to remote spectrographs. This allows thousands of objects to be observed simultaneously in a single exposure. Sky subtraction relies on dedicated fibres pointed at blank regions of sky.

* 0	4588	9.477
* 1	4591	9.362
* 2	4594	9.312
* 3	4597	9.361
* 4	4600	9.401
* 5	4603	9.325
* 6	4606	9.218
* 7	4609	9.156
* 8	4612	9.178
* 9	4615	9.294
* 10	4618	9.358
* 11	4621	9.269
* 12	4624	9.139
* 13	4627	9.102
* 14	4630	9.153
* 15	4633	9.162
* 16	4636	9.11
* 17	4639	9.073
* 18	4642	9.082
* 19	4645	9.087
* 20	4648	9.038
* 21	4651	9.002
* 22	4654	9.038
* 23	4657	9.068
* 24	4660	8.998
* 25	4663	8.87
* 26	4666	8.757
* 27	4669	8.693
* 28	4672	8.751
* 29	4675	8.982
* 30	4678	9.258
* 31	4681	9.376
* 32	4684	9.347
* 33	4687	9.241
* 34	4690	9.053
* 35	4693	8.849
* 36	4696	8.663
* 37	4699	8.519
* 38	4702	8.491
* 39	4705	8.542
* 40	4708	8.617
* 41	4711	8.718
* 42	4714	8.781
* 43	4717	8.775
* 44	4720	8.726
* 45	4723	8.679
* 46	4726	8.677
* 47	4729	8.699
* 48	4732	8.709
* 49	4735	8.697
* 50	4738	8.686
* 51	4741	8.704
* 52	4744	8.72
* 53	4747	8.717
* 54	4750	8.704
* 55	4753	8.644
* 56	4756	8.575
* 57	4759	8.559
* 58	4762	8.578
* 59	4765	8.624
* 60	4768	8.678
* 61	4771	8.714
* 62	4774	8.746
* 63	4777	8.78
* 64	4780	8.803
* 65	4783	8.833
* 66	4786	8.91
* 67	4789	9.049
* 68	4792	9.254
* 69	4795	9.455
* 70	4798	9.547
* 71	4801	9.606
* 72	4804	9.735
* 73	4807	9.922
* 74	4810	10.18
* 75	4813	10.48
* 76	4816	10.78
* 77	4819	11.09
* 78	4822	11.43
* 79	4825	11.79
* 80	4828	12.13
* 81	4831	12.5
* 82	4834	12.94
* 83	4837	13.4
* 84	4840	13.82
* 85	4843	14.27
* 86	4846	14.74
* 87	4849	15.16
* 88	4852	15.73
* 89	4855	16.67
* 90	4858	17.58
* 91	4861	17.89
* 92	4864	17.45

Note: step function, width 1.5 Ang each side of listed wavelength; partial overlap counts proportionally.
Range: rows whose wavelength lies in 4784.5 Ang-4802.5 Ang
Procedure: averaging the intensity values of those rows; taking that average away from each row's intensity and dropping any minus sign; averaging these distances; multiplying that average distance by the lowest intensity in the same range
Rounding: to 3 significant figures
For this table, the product 2.07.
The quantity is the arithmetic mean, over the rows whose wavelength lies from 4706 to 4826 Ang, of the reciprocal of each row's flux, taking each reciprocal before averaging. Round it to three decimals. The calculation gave 0.110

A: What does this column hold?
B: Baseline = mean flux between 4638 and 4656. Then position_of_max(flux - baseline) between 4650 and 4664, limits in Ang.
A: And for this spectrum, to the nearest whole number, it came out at 4657 Ang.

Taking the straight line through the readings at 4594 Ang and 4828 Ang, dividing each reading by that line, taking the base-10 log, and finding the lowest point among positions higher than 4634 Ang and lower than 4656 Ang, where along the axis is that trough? 4651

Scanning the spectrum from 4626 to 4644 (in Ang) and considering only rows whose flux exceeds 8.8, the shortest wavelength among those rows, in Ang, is 4627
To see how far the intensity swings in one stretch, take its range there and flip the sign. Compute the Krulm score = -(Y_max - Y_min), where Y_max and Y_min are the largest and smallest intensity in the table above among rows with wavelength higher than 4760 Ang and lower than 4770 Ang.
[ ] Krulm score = -0.10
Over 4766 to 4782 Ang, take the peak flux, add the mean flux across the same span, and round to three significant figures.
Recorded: 17.5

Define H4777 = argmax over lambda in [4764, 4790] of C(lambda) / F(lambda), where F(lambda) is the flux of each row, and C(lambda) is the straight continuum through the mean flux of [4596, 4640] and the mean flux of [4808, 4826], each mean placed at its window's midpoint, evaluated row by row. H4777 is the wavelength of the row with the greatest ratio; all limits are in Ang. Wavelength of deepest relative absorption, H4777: 4765 Ang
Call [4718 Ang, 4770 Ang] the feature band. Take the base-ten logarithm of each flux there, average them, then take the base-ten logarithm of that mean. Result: -0.028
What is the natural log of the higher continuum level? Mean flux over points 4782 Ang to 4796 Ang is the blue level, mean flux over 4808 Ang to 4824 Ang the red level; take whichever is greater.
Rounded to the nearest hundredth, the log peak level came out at 2.38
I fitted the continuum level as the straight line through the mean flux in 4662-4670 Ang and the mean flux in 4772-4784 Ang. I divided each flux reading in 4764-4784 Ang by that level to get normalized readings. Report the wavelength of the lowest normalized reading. 4765 Ang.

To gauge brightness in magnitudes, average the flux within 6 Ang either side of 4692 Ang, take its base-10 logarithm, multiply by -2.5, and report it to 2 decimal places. -2.38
